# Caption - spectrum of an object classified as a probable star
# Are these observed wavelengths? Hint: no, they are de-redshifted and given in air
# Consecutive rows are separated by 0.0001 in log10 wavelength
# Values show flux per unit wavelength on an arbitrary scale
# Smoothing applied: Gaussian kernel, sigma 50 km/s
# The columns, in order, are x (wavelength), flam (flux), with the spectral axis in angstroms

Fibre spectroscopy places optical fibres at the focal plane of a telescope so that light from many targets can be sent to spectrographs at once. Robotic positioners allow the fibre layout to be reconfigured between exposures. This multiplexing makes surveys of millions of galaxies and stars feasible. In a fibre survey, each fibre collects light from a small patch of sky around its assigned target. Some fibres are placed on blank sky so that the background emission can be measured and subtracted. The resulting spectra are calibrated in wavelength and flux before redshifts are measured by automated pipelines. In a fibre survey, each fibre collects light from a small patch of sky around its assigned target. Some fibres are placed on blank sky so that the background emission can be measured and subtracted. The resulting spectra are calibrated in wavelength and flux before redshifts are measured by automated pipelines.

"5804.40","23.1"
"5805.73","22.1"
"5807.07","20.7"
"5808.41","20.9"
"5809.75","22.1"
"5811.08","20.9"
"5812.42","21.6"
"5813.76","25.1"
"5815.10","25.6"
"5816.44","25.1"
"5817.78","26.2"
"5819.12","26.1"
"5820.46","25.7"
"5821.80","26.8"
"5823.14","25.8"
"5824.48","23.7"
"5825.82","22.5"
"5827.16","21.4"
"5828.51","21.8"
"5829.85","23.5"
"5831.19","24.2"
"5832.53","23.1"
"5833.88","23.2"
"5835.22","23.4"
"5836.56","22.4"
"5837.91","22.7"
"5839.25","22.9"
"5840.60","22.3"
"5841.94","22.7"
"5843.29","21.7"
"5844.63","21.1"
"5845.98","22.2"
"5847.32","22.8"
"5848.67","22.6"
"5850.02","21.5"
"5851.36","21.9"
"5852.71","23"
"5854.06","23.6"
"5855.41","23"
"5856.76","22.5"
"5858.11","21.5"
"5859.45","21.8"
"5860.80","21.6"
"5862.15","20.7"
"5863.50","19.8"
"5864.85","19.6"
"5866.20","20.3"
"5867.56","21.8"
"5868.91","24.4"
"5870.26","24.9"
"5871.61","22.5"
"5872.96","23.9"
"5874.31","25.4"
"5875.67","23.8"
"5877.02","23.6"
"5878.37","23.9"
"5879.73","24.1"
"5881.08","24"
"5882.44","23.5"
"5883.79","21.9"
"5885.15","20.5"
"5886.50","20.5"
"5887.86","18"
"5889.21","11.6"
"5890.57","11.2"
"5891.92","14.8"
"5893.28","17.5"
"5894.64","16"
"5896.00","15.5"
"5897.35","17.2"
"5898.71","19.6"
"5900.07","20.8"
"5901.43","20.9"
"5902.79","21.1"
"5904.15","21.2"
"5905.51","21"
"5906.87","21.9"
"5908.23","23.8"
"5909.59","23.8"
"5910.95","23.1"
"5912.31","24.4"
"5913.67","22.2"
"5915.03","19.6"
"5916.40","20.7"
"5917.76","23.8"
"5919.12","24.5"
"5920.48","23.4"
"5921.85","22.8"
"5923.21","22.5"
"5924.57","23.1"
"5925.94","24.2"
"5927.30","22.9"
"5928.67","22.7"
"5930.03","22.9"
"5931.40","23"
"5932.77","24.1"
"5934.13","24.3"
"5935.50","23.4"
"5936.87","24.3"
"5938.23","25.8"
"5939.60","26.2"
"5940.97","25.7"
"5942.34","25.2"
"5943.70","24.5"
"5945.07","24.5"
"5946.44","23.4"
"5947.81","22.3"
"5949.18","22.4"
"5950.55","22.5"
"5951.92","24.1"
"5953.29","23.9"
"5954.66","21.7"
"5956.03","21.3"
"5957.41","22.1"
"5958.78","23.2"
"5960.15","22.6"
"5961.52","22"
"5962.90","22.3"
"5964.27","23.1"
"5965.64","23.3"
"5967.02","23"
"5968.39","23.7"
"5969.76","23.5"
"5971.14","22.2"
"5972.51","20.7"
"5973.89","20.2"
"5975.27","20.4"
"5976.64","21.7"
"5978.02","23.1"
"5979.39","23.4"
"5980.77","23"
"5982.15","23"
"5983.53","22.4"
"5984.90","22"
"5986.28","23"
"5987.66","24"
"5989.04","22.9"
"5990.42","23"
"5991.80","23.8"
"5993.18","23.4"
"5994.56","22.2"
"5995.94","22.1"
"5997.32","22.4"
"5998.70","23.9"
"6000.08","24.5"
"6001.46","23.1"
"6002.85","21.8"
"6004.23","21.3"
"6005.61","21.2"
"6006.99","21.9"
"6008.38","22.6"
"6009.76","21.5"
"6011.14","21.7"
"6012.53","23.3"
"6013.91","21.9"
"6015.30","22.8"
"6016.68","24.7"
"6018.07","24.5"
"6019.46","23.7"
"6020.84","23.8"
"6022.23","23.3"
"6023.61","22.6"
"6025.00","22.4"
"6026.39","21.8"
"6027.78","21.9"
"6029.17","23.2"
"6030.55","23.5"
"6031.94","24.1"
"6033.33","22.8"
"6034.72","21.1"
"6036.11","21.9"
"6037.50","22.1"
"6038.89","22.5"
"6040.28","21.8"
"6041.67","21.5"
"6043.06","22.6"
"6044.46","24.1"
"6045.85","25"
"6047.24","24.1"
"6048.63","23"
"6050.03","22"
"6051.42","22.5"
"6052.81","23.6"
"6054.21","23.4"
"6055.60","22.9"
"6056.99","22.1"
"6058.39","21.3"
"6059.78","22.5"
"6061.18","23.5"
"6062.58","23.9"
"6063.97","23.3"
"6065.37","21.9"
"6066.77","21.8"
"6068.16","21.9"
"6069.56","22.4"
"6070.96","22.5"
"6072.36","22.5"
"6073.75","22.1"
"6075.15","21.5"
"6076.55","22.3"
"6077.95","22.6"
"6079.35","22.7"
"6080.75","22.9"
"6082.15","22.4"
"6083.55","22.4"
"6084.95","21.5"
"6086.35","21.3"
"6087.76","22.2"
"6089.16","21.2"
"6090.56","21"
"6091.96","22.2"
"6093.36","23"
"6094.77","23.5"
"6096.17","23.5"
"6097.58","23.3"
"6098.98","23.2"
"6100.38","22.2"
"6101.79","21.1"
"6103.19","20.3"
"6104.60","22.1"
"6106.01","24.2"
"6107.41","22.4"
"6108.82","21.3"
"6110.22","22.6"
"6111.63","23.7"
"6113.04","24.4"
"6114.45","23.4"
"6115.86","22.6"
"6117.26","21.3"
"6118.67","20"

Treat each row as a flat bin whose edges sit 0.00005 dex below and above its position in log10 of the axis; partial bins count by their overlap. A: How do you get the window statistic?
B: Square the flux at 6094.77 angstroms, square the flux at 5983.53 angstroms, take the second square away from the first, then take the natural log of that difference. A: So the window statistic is 3.9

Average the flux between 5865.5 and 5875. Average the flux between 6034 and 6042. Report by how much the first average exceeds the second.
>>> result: 1.5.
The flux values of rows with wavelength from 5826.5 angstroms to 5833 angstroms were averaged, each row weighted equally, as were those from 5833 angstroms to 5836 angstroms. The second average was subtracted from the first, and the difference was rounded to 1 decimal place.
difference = -0.5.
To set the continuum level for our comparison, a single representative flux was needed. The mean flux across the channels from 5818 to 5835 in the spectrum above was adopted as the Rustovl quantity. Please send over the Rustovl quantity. 24.0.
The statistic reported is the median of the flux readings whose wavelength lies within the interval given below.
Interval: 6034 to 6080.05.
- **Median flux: 22.5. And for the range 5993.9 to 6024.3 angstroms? 22.6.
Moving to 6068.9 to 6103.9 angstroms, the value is 22.4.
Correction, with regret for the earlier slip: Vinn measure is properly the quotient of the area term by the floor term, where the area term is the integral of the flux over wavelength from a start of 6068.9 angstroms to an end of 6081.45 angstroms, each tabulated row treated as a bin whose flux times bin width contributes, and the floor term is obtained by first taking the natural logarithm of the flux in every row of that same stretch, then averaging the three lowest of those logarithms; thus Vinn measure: 91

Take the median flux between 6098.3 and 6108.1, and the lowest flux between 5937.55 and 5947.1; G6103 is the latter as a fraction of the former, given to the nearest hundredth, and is 1.05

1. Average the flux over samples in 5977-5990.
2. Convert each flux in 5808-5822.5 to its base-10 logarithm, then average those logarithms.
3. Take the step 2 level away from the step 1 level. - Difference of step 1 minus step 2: 21.6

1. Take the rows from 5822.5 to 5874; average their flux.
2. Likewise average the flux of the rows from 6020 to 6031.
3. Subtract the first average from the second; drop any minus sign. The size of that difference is 0.3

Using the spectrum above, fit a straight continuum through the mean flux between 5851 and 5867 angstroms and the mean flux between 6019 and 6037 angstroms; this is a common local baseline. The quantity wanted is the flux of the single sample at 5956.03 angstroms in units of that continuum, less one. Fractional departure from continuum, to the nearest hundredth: -0.04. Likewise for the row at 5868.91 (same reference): 0.13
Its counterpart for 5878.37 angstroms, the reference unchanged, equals 0.10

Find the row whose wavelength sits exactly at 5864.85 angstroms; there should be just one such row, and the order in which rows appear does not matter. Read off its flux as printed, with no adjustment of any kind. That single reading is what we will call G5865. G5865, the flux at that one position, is 19.6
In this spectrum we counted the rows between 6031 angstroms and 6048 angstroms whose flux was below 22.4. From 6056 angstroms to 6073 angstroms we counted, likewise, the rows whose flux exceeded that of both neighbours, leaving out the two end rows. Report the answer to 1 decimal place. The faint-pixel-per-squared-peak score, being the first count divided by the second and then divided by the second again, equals 5.0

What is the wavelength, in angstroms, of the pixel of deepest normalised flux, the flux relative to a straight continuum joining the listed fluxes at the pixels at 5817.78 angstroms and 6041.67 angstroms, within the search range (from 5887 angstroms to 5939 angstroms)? 5890.57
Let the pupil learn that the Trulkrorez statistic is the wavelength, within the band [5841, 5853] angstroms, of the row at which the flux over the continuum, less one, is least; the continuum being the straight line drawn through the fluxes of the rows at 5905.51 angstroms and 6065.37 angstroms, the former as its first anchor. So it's 5844.63 angstroms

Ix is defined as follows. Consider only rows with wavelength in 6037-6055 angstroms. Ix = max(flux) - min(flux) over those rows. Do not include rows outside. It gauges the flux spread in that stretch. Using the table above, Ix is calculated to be 3.5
